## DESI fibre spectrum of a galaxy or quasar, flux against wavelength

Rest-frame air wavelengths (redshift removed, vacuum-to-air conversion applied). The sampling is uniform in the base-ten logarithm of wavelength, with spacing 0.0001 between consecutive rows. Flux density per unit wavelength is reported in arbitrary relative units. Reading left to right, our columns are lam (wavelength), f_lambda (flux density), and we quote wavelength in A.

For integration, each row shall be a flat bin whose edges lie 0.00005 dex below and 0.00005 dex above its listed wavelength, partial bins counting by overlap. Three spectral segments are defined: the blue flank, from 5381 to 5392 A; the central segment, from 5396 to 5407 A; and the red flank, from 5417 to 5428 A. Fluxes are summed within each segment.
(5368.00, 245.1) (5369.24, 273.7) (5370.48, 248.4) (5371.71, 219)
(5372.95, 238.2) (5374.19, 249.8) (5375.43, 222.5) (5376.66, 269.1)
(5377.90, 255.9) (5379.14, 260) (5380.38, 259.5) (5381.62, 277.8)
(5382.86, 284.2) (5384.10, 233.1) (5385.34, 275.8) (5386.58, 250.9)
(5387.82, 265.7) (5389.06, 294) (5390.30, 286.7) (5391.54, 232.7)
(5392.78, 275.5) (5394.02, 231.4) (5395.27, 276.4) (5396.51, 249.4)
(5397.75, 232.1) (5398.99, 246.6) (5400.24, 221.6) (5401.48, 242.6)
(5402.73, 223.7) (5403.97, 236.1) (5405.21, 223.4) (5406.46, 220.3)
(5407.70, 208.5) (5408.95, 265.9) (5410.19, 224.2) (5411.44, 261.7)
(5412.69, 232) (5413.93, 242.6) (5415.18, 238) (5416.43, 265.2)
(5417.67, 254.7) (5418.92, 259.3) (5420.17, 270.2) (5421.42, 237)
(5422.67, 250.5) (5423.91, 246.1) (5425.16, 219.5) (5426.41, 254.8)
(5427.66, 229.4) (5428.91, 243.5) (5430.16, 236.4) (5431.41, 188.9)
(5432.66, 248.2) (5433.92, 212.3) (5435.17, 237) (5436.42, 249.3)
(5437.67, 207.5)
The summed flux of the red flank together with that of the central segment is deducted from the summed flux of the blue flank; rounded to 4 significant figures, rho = -1916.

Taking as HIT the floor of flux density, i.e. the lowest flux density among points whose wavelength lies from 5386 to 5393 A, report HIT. 232.7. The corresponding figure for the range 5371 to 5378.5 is 219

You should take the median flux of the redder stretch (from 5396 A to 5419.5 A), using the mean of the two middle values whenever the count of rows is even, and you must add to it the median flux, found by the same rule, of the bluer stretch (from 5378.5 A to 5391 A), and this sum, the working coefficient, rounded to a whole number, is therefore 509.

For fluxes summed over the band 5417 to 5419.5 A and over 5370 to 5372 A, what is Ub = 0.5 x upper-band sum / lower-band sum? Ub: 0.550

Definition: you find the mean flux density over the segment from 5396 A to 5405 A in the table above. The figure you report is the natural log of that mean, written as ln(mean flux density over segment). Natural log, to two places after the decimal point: 5.46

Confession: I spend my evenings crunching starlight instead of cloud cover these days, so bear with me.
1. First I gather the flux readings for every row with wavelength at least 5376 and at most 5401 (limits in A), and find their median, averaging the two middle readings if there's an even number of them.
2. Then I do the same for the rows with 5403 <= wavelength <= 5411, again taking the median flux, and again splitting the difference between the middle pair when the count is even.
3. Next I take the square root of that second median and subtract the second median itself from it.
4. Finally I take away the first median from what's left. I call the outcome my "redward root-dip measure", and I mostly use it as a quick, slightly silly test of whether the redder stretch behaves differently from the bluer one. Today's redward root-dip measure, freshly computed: -469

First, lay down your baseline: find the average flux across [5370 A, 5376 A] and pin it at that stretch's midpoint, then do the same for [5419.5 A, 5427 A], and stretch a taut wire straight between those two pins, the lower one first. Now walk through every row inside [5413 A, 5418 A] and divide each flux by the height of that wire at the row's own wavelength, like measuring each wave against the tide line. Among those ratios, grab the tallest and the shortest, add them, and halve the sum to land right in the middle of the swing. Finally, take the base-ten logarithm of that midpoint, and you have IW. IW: 0.012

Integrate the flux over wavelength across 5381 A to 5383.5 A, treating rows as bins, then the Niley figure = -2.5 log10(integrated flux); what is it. -7.1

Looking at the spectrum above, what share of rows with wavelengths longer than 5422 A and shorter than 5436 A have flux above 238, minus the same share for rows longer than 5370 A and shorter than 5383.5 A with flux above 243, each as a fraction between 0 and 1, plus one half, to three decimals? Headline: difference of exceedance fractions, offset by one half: 0.227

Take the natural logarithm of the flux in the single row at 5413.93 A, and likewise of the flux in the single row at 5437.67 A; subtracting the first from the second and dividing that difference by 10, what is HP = -0.016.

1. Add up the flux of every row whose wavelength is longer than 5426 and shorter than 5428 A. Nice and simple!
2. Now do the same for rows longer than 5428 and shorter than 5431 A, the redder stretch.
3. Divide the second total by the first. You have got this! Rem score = 0.99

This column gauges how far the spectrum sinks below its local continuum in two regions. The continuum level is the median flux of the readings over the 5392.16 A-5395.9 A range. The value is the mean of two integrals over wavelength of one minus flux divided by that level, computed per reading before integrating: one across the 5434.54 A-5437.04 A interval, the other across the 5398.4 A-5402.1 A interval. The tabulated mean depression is 0.41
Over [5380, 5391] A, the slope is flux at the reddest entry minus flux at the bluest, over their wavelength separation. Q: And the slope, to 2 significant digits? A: 2.7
